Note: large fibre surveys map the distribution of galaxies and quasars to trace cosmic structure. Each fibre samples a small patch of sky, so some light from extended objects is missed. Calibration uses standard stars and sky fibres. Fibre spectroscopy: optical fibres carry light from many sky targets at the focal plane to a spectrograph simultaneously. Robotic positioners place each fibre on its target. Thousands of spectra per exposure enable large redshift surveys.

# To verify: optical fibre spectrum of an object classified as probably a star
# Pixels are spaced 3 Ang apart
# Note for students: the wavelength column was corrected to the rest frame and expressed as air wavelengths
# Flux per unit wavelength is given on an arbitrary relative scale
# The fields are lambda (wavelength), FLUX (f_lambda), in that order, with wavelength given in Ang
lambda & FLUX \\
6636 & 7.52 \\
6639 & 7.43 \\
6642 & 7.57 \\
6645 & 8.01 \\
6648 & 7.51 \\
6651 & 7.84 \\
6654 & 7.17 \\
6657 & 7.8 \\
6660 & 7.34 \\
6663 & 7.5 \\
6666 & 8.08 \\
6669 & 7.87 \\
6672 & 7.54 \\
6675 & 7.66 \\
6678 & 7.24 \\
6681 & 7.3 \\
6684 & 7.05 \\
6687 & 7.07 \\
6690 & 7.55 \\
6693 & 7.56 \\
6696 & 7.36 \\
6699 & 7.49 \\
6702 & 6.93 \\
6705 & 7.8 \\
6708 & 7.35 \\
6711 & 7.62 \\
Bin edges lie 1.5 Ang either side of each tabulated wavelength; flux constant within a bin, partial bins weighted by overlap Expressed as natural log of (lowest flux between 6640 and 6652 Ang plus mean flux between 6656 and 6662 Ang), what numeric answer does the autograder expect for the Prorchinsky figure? 2.71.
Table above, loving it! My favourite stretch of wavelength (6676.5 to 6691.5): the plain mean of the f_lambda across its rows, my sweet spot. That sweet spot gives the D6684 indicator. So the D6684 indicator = 7.2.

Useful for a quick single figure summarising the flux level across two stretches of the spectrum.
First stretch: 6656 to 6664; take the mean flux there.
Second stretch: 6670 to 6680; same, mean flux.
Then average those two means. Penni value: 7.51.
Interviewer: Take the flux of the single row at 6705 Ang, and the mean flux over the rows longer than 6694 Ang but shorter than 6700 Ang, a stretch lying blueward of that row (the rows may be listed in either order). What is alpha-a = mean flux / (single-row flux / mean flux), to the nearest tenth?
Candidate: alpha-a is 7.1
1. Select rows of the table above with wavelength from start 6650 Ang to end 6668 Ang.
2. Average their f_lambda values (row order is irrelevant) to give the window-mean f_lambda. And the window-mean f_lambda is 7.62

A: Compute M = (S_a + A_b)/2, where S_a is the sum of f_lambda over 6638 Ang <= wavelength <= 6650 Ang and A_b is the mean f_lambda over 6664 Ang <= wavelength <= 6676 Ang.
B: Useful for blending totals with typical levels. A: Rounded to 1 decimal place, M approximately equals 19.2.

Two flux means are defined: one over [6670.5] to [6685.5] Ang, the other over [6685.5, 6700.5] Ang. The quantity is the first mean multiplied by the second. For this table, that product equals 54.5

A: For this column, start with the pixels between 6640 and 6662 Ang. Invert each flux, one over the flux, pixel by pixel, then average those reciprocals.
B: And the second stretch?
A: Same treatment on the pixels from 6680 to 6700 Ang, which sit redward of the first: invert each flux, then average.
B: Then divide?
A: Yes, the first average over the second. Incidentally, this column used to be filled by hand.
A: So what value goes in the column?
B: 0.966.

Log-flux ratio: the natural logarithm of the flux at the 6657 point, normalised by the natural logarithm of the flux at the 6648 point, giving 1.02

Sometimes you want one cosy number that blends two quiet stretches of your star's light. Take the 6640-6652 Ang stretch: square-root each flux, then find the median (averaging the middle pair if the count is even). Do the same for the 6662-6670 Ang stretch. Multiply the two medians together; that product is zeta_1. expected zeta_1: 7.79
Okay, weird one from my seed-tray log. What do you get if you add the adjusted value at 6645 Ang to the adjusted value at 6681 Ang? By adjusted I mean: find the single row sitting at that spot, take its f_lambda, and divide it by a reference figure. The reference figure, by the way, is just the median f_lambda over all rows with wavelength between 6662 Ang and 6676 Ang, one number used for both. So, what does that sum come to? 2.00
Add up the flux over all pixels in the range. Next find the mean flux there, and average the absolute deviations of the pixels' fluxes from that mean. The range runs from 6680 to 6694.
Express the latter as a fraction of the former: 0.0055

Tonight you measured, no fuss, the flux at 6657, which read 7.8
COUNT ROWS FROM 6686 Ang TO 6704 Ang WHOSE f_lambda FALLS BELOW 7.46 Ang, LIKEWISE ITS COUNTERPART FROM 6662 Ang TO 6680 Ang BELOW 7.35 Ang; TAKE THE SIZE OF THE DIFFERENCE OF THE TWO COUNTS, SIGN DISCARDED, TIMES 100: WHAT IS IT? 200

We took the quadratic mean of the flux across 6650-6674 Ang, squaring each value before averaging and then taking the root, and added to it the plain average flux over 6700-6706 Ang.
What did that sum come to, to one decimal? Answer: 15.0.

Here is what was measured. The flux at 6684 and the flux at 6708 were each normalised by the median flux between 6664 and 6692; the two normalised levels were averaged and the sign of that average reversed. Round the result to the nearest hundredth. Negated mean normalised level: -0.95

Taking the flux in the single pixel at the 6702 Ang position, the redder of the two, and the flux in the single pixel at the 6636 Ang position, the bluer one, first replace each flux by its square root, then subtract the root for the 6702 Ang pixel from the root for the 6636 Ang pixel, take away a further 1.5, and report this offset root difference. -1.39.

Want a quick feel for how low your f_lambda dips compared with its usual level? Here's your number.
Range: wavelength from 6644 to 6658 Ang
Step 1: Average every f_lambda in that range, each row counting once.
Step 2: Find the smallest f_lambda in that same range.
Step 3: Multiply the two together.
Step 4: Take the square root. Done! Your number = 7.41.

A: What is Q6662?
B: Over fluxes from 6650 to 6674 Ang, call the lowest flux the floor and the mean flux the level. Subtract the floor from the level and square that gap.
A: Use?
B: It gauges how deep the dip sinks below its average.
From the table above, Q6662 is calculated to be 0.22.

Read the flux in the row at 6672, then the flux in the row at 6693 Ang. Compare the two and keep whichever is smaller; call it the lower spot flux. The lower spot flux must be 7.54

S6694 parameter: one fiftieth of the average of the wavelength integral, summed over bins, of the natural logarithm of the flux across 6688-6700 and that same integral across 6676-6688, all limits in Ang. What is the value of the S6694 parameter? 0.478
